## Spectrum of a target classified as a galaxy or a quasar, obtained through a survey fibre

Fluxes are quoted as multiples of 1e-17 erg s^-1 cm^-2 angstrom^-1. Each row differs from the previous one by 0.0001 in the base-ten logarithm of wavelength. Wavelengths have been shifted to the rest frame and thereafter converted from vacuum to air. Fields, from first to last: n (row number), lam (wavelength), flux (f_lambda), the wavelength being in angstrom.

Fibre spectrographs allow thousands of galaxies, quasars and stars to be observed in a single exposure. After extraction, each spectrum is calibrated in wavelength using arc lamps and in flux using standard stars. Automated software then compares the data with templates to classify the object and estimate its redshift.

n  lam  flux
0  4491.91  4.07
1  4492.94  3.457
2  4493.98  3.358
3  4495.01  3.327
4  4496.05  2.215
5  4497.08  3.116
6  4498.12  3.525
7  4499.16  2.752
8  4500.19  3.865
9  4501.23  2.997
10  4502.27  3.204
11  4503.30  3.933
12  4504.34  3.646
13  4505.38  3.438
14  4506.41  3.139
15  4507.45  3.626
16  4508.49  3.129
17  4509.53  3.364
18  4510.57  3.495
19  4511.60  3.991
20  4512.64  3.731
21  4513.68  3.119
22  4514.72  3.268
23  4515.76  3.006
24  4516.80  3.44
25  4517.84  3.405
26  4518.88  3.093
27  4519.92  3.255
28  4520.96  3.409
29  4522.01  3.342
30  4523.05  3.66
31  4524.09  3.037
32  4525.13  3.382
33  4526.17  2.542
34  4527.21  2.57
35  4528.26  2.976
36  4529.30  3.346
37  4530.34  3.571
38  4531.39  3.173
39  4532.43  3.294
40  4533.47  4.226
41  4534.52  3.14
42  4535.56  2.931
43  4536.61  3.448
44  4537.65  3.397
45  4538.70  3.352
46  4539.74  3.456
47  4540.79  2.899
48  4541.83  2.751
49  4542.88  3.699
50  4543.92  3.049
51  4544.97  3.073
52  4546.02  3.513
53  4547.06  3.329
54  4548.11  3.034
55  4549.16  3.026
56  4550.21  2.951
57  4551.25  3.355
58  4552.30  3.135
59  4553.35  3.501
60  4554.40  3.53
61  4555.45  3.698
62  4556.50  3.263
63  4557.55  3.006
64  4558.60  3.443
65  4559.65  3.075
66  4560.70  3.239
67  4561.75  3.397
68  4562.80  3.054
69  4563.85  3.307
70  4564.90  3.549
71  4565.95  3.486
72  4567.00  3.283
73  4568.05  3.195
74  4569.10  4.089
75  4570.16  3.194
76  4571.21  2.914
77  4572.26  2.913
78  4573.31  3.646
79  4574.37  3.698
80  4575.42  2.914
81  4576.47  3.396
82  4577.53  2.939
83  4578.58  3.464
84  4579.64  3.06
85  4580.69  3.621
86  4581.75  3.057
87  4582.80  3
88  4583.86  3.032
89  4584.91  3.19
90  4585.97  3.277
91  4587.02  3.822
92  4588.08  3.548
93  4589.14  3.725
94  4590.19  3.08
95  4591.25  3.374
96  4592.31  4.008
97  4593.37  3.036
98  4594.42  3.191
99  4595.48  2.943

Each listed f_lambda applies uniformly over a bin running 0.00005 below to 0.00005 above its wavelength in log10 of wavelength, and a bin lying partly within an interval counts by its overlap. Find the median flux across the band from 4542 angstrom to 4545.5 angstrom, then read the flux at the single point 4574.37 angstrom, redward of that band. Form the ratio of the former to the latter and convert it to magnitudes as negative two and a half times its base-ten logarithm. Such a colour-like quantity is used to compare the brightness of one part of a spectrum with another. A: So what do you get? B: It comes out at 0.20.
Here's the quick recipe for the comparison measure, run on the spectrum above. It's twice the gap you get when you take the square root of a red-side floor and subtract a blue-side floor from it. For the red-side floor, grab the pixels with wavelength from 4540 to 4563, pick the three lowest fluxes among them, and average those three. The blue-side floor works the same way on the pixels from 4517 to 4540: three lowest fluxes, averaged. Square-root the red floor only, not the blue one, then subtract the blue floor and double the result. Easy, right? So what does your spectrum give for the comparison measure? -1.98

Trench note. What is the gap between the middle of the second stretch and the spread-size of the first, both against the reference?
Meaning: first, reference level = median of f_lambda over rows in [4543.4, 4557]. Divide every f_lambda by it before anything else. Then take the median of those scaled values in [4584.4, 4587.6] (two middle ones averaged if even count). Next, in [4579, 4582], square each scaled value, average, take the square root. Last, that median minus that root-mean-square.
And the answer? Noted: 0.01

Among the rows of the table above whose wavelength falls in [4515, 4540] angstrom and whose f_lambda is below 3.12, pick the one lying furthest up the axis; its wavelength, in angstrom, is 4535.56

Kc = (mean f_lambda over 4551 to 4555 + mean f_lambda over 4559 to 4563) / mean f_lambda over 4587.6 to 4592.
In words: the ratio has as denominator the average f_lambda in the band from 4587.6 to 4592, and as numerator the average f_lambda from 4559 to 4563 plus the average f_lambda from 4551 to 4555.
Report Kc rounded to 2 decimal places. 1.91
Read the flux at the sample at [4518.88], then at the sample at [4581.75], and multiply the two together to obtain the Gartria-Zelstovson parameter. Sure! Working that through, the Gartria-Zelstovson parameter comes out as 9.5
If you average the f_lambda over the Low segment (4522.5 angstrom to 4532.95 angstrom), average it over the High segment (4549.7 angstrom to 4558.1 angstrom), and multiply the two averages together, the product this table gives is 10.4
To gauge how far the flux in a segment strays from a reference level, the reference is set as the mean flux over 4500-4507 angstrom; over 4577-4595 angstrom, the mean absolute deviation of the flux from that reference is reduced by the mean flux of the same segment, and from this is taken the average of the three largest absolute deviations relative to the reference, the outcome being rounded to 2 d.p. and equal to -3.52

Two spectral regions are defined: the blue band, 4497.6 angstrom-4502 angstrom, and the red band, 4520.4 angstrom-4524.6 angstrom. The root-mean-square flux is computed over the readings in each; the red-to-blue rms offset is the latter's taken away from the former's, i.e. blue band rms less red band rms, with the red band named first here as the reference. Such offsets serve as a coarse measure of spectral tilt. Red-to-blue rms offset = -0.06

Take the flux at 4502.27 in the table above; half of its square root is 0.89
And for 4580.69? 0.95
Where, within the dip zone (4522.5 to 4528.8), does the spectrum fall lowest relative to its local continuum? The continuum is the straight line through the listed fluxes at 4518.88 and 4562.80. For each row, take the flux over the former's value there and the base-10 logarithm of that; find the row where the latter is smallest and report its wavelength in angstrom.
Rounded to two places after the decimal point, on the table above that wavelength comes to 4526.17 angstrom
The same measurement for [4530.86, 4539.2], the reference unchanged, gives 4535.56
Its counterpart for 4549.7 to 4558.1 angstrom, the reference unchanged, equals 4550.21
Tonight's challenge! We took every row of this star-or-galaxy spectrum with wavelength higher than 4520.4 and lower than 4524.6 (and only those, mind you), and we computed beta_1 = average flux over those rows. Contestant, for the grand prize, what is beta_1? 3.36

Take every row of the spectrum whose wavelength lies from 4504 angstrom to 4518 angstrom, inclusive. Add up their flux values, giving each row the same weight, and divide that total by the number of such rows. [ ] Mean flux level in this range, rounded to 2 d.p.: 3.41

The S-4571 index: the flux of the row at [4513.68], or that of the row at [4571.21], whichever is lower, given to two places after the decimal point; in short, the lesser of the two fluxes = 2.91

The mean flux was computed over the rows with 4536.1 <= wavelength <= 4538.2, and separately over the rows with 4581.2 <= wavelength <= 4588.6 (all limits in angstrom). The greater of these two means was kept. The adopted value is 3.42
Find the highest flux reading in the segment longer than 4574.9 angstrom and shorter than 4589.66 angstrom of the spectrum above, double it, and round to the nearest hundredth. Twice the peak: 7.64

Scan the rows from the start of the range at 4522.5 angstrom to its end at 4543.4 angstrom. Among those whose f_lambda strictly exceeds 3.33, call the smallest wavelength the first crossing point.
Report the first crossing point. 4523.05 angstrom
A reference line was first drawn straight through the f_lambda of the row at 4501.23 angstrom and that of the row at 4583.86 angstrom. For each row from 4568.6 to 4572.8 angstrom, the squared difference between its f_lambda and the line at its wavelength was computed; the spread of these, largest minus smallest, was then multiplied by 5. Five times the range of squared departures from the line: 5.6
